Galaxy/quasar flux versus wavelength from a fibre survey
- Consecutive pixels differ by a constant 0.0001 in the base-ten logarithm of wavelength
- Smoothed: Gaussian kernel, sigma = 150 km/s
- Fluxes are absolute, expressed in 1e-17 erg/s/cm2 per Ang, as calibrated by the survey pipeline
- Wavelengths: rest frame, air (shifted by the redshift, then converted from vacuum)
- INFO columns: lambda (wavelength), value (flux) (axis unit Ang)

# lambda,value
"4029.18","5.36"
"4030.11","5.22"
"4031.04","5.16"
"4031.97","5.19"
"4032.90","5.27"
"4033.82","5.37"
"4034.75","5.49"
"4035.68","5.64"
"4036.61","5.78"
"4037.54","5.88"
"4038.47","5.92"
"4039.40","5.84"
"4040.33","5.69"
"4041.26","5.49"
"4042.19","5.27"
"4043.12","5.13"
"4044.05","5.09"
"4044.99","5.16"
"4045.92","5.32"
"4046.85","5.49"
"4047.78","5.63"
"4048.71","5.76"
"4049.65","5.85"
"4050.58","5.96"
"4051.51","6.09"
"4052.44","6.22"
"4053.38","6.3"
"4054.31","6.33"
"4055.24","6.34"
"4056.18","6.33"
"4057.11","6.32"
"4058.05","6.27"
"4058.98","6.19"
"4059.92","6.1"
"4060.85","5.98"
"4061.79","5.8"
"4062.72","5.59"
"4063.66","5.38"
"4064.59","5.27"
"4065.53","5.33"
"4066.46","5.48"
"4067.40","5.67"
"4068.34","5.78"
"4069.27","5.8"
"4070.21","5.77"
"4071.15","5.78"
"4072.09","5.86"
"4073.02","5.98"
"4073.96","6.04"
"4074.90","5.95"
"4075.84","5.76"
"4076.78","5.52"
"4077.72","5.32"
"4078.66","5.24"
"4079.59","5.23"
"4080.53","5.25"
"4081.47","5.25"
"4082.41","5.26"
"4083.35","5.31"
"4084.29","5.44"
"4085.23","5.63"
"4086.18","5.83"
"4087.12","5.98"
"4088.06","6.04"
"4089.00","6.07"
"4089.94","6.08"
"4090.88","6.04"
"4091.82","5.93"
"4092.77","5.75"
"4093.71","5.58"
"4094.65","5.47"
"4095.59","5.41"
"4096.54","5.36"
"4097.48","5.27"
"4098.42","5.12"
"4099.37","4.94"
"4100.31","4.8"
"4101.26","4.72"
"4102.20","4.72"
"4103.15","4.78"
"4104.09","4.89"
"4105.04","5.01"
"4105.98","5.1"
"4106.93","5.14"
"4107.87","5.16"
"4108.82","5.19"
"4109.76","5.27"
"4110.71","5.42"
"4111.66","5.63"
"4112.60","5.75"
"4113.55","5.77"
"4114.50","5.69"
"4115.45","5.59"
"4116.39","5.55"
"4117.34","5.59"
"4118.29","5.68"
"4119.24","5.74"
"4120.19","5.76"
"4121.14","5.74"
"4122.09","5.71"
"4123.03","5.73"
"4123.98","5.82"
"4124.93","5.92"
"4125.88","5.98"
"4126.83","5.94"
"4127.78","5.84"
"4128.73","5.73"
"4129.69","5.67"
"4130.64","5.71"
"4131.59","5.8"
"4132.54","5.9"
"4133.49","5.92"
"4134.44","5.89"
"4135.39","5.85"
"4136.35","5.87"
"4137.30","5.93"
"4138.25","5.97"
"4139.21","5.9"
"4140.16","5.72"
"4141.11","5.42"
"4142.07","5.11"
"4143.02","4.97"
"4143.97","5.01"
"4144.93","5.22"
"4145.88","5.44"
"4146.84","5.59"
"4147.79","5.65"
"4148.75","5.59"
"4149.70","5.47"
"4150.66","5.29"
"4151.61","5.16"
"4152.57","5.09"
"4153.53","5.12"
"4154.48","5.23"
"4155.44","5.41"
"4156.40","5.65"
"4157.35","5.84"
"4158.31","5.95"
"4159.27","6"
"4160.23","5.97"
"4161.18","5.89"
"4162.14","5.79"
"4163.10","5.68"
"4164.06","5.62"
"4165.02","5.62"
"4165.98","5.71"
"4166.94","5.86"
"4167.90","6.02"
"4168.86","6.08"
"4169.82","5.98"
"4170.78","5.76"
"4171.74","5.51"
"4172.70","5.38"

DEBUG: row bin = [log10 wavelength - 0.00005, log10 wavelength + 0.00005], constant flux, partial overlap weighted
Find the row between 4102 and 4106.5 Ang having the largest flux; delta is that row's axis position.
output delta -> 4105.98 Ang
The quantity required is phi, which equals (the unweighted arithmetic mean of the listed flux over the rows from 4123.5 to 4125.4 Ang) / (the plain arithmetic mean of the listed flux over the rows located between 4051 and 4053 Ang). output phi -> 0.95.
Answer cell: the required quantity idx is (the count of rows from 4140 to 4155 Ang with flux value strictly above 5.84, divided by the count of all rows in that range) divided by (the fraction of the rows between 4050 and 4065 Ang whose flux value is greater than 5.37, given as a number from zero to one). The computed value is 0.0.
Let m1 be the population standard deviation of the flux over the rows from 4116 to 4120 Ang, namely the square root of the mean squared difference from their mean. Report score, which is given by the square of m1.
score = 0.006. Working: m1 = 0.07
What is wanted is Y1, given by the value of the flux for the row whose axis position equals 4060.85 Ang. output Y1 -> 5.98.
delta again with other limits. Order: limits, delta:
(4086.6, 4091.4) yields 4089.94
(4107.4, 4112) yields 4111.66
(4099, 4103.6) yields 4099.37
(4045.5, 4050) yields 4049.65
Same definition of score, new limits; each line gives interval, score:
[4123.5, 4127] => 0.003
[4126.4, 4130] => 0.011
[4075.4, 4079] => 0.040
